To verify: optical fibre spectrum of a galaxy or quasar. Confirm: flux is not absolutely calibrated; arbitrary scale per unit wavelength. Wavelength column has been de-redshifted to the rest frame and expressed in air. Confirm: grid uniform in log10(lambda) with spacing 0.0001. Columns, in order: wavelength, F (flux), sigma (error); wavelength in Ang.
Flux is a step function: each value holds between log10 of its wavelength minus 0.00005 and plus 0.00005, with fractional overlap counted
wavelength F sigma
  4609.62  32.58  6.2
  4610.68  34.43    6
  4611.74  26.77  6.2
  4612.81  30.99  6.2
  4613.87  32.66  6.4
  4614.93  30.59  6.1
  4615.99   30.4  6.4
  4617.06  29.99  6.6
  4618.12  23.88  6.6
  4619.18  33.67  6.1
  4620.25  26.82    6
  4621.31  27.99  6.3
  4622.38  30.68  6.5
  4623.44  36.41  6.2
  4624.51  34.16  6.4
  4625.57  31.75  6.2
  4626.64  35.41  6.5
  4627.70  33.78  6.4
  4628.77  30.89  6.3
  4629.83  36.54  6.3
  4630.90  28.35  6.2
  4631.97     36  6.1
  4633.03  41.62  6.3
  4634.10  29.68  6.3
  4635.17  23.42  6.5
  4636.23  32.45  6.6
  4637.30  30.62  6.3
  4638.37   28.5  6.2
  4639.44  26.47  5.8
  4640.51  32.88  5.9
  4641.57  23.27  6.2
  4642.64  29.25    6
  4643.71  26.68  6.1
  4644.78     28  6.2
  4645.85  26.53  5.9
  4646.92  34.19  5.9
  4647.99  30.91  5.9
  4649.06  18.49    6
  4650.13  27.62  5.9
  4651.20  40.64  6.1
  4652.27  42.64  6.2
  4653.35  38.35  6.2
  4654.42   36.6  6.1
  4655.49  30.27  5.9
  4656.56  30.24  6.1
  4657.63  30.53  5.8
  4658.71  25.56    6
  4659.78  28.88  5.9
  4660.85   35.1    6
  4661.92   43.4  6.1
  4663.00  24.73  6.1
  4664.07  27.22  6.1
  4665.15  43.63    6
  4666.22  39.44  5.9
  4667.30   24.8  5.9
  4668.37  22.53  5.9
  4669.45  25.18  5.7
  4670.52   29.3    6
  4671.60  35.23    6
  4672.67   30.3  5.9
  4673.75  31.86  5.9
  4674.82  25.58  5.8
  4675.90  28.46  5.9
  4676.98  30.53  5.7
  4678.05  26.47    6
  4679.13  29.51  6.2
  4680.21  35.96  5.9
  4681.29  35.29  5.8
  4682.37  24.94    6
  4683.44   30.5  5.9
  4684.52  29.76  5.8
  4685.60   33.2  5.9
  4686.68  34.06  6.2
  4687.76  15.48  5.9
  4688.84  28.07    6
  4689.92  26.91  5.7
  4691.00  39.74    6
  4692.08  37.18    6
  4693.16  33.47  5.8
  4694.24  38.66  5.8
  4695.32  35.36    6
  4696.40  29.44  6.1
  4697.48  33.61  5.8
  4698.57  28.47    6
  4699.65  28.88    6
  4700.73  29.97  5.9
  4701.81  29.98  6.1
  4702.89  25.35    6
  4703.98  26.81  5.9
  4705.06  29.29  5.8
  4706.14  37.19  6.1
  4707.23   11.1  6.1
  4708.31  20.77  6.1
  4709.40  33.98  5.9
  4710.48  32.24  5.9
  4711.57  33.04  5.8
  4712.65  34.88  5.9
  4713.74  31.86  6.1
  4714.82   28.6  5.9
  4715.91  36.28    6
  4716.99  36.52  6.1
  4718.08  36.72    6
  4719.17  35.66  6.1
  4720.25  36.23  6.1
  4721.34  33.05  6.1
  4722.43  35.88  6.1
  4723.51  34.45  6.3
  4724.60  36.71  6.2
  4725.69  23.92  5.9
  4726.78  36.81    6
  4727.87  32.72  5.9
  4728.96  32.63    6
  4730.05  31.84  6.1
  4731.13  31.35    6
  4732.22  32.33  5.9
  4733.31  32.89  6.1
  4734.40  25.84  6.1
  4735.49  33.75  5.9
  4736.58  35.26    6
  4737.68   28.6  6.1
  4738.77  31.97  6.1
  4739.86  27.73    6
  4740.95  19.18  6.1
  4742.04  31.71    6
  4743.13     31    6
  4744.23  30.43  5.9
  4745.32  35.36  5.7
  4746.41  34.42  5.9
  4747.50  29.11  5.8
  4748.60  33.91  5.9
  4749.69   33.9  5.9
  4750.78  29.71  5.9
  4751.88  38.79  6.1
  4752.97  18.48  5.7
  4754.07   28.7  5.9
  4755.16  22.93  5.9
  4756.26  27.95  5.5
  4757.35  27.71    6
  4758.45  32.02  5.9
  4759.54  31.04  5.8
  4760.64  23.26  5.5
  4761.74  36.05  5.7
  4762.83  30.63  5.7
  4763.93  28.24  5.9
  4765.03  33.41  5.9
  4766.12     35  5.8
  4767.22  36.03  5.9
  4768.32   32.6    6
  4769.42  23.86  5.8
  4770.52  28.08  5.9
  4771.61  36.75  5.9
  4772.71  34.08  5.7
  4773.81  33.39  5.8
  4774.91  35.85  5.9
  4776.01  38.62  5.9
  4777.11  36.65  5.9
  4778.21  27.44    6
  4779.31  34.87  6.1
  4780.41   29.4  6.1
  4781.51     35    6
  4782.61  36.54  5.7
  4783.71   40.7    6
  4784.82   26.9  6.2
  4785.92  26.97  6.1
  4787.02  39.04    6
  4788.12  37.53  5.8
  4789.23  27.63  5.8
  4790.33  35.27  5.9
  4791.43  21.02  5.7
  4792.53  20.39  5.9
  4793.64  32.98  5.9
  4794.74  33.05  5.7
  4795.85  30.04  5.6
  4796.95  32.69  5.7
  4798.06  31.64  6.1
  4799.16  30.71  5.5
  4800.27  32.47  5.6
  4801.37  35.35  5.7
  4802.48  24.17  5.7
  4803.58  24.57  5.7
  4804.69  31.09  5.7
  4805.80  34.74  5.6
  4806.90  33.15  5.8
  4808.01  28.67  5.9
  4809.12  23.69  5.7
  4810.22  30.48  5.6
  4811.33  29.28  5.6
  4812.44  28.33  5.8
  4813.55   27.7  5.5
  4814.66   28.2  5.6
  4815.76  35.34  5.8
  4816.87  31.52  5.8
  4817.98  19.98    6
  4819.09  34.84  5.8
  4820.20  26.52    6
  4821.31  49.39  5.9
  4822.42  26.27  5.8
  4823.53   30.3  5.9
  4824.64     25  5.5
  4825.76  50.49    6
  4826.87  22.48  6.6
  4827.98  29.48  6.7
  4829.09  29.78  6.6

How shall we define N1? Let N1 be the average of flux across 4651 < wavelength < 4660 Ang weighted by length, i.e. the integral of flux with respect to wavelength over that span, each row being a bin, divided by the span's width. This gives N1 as 33.6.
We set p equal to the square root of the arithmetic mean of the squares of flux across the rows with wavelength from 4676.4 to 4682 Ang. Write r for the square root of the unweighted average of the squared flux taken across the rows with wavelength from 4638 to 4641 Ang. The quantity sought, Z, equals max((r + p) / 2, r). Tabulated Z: 30.6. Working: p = 32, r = 29.4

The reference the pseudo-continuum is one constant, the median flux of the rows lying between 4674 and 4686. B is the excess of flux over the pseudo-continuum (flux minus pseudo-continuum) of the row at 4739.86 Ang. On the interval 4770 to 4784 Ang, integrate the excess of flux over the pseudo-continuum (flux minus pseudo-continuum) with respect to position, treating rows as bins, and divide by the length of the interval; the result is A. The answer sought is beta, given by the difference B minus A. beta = -7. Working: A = 4.6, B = -2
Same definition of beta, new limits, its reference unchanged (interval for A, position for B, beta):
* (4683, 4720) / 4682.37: -6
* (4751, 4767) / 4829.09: 0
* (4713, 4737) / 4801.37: 2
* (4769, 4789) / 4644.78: -5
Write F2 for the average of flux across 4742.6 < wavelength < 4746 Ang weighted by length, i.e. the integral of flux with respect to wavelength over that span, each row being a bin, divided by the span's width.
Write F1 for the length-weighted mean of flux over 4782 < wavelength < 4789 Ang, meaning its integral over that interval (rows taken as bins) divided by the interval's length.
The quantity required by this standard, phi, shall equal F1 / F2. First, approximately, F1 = 34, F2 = 32.3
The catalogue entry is 1.06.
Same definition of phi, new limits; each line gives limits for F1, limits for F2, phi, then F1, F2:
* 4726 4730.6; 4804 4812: 1.10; 33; 30.0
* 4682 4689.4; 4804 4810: 0.93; 28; 30.2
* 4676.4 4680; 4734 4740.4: 0.96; 29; 30.6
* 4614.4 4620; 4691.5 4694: 0.82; 30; 35.8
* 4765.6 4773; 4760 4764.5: 1.09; 32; 29.5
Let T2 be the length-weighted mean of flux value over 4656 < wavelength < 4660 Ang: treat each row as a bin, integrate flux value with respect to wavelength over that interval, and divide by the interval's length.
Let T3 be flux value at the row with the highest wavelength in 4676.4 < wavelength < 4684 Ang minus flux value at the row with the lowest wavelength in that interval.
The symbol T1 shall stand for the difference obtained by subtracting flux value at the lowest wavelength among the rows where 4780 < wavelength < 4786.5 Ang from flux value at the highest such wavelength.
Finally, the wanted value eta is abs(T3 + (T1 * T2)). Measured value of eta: 70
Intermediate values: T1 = -2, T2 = 28.8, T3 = 0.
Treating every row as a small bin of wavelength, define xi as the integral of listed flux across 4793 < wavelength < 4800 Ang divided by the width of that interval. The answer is 31.7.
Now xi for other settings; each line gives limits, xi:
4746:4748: 31.7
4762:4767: 32.4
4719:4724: 35.1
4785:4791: 32.7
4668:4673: 28.6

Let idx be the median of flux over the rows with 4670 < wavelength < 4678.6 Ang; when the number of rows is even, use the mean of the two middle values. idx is 29.8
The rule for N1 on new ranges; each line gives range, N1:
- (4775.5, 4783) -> 34.0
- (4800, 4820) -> 29.6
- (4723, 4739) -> 32.1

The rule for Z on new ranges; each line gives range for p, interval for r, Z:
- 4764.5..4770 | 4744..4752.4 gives 33.3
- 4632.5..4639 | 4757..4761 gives 30.1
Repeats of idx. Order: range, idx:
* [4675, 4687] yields 30.5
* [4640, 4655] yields 30.1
